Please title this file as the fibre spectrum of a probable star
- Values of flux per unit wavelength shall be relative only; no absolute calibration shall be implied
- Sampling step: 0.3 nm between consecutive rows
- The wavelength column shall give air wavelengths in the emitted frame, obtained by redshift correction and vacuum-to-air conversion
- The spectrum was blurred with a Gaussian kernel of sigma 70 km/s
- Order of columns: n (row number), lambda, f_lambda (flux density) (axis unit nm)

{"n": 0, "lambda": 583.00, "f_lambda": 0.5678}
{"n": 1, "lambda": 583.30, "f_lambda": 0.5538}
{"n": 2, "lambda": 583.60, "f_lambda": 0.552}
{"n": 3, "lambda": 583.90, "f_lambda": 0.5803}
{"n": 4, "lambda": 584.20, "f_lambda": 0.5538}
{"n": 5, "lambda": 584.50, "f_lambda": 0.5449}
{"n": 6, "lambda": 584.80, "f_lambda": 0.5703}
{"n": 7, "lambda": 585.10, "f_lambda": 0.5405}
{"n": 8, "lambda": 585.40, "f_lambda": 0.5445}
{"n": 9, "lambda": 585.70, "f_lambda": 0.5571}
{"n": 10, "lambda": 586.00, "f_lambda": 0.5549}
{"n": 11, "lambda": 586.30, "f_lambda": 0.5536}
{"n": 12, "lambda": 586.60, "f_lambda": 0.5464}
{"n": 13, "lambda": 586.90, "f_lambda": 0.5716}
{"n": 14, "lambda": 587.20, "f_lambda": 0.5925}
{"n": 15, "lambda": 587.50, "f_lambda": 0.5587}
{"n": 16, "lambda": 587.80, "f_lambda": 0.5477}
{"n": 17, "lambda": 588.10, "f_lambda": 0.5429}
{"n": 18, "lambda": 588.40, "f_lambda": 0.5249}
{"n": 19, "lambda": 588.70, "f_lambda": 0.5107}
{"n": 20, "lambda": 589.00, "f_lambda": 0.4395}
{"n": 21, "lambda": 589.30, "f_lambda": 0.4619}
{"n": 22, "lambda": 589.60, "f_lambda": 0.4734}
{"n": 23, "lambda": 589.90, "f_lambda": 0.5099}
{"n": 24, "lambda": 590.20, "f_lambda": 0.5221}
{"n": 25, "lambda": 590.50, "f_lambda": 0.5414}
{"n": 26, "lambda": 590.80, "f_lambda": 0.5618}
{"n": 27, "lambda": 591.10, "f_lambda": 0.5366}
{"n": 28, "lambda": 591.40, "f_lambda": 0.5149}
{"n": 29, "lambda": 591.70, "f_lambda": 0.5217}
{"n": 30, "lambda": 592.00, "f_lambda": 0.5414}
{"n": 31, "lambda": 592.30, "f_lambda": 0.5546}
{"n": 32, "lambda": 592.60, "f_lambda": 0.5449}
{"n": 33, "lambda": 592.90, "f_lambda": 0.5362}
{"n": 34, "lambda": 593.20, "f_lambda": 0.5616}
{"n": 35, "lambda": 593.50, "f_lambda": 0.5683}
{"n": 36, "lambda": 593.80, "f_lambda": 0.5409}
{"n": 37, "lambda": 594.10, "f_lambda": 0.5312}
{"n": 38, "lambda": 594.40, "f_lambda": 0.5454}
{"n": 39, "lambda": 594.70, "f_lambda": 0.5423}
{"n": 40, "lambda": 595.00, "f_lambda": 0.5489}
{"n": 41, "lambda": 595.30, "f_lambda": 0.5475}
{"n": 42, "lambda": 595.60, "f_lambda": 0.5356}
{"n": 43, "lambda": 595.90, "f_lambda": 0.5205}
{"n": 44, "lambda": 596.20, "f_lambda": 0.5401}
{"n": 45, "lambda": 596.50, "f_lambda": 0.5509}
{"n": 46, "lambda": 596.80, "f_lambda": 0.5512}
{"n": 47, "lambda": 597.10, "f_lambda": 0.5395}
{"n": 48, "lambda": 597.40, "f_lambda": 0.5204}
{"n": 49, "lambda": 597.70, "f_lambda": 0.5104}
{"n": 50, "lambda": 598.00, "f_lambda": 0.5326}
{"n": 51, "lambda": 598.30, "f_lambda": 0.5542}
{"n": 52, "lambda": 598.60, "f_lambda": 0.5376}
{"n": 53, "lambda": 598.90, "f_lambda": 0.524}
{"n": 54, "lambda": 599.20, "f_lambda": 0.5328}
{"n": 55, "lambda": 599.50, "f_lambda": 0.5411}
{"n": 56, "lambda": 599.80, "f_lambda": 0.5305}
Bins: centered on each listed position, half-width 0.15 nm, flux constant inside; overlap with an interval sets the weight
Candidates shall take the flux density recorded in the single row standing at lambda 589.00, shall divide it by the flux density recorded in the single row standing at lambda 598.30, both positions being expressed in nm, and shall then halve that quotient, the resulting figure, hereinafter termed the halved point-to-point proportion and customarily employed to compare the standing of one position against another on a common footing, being 0.40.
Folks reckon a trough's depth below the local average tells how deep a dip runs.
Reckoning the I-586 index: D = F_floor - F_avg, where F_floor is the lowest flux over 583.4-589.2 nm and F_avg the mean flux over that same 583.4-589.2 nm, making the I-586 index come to -0.107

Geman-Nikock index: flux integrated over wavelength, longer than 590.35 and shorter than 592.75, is 1.30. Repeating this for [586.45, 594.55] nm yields 4.32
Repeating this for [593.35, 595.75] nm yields 1.31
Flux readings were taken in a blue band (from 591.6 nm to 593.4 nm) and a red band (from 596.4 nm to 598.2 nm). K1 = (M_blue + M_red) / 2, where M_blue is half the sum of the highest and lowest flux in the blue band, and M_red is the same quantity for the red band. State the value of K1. 0.536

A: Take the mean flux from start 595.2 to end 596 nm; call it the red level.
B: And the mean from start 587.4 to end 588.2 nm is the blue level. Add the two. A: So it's 1.084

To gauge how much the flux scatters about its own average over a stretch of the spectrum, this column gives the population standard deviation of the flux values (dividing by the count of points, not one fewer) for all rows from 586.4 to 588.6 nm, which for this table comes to 0.020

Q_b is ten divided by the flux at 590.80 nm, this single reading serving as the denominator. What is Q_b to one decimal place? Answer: 17.8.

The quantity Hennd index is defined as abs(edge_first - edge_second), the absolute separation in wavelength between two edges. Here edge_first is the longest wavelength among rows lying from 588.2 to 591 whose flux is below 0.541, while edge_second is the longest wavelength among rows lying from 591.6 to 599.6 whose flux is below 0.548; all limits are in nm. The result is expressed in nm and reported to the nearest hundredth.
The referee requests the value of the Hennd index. 9.30 nm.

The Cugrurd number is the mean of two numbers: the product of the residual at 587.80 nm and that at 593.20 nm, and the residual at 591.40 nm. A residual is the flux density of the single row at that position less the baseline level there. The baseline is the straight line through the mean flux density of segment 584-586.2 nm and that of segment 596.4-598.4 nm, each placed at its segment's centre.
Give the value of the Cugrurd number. -0.015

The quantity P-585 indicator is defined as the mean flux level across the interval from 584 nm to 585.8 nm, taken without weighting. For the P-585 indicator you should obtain 0.552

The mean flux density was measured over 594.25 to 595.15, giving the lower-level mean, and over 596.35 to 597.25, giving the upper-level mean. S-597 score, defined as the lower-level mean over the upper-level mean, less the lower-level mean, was 0.451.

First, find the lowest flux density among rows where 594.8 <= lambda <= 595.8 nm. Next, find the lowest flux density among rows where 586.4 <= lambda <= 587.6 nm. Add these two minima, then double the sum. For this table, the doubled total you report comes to 2.16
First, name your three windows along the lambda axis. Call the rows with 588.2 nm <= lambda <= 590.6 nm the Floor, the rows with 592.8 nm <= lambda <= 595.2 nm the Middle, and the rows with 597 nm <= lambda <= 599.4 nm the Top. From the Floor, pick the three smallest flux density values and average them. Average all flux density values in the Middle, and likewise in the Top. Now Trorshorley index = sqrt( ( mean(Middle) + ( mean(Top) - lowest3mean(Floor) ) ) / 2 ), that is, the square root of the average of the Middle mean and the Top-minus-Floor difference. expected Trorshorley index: 0.557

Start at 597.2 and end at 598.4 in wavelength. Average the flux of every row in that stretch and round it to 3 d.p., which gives 0.529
